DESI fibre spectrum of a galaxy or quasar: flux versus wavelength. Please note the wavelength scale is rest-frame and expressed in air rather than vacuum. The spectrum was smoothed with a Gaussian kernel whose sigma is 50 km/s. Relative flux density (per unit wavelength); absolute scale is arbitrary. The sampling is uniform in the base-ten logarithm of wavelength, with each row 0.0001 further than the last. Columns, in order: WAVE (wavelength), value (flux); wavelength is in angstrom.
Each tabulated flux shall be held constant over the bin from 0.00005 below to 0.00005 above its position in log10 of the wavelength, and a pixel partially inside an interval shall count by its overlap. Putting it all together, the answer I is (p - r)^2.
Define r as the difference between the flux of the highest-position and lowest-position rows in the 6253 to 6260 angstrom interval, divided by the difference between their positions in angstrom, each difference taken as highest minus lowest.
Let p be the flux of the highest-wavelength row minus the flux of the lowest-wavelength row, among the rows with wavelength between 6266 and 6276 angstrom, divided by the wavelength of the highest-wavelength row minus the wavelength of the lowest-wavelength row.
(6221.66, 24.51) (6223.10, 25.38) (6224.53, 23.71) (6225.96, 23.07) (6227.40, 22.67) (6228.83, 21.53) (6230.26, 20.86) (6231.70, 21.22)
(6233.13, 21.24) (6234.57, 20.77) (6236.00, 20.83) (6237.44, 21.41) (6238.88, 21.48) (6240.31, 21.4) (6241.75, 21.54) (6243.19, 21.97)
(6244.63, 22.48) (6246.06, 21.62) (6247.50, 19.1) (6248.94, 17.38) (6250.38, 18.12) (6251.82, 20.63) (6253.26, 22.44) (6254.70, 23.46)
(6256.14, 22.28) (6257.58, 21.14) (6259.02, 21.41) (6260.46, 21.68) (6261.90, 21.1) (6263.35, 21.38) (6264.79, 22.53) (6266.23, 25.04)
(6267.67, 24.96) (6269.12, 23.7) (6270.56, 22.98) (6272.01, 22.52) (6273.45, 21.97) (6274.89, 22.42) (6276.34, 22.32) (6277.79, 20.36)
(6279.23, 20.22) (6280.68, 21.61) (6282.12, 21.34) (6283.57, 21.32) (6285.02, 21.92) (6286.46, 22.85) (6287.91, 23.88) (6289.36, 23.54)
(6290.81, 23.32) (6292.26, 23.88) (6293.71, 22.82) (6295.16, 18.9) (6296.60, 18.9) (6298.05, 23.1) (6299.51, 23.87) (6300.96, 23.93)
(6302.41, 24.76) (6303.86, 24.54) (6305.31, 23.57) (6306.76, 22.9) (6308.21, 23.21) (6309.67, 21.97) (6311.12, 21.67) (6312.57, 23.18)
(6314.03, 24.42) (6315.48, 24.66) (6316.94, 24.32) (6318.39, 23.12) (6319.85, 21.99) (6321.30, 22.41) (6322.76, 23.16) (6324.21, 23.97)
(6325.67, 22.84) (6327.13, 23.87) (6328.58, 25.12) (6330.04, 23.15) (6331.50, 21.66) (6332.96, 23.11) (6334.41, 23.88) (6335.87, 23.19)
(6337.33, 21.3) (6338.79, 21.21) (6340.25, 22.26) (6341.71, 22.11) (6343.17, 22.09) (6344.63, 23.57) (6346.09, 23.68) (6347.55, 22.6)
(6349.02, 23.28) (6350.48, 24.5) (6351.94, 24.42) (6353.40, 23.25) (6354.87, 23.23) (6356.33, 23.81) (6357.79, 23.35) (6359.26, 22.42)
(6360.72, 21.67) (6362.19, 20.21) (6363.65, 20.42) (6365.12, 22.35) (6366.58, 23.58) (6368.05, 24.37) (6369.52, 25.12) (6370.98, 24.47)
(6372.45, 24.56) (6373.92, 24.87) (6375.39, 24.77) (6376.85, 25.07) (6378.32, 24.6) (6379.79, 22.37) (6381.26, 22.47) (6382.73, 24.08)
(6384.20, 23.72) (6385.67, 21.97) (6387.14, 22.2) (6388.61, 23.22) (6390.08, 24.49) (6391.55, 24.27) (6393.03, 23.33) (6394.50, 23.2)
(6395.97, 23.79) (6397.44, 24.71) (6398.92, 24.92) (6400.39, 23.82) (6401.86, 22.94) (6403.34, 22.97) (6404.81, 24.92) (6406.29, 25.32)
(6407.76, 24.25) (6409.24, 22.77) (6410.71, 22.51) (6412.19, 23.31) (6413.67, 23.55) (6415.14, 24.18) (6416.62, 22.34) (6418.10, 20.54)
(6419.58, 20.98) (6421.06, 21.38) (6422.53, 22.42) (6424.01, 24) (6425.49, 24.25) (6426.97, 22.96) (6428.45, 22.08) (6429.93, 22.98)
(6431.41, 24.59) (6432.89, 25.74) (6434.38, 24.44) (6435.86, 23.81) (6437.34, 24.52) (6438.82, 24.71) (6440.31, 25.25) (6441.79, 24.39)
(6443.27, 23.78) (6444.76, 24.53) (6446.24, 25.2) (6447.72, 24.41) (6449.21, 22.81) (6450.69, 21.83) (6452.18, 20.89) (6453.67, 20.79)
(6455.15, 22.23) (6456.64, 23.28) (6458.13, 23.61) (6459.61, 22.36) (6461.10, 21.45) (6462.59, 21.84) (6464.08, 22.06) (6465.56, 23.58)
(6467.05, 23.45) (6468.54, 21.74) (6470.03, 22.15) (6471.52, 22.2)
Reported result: 0.02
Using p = -0.30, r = -0.18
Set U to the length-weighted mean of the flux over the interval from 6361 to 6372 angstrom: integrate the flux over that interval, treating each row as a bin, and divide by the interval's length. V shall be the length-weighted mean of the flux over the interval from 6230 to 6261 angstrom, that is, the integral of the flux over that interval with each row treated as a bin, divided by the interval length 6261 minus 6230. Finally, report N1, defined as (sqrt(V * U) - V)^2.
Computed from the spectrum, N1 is 0.8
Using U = 22.9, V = 21.1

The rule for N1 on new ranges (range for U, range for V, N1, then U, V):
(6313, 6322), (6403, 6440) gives 0.0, 23.5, 23.4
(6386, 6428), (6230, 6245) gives 0.9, 23.3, 21.4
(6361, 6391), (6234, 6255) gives 1.5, 23.4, 20.9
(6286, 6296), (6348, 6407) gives 0.2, 22.7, 23.6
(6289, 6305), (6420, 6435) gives 0.1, 22.9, 23.4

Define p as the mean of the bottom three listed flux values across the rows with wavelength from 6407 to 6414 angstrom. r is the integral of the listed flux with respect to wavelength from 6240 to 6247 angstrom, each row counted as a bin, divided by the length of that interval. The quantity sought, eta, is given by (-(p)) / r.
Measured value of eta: -1.05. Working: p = 22.9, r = 21.7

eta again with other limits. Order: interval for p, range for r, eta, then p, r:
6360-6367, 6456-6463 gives -0.92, 20.8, 22.5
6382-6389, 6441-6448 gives -0.92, 22.5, 24.5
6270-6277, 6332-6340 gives -0.99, 22.2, 22.5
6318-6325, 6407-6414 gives -0.97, 22.5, 23.3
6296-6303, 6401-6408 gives -0.91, 22.0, 24.1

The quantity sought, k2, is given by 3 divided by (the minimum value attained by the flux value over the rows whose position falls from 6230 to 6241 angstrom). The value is 0.144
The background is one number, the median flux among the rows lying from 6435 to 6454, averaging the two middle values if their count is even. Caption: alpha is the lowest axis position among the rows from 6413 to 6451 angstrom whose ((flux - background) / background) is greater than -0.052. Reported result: 6413.67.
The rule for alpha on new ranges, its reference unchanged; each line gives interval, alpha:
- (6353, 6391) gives 6353.40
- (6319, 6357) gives 6322.76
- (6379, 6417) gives 6382.73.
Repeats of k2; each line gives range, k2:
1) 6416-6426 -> 0.146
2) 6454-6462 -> 0.140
